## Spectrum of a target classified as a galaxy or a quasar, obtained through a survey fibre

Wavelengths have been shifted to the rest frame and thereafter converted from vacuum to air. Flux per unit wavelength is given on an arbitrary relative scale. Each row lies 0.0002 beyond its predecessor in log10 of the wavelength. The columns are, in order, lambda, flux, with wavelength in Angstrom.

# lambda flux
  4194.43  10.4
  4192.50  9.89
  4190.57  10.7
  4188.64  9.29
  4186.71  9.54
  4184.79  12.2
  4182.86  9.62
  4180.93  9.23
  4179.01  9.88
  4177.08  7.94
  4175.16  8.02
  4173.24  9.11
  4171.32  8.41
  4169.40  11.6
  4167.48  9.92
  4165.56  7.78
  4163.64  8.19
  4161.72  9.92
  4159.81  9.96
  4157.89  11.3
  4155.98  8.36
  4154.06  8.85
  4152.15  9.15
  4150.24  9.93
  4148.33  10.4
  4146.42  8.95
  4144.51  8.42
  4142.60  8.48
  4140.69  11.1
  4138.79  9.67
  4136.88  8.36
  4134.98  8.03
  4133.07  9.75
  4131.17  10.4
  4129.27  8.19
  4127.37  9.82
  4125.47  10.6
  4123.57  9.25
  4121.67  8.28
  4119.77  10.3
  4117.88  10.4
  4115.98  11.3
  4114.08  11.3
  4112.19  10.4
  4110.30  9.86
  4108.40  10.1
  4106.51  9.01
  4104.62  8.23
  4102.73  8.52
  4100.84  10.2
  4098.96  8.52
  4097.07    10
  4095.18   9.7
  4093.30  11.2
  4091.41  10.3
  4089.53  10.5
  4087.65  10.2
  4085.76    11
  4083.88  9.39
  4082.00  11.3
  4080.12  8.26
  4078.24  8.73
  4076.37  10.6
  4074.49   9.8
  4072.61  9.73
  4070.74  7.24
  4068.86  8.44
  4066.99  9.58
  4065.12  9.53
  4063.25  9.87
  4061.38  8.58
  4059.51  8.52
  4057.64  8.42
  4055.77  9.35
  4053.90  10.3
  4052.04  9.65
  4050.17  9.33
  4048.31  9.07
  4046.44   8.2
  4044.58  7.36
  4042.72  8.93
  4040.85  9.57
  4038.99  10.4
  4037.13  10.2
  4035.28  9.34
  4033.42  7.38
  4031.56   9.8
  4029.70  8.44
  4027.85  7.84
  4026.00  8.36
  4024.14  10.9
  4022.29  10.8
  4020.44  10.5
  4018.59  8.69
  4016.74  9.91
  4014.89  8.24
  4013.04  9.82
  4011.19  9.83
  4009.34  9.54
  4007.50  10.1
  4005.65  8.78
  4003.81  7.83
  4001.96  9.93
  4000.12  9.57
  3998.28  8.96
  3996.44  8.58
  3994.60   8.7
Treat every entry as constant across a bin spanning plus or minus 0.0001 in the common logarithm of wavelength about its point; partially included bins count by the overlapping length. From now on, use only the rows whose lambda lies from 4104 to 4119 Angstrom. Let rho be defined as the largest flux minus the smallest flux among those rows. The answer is 3.07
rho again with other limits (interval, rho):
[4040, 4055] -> 2.94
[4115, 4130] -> 3.11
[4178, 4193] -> 2.97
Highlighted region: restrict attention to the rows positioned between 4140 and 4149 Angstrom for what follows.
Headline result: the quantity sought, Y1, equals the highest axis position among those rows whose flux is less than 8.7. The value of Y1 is 4144.51 Angstrom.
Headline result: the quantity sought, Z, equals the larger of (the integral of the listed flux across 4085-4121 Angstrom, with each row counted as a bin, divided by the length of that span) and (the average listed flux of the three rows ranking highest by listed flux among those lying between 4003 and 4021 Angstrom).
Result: 10.2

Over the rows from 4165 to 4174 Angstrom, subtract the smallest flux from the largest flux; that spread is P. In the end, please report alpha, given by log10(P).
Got 0.58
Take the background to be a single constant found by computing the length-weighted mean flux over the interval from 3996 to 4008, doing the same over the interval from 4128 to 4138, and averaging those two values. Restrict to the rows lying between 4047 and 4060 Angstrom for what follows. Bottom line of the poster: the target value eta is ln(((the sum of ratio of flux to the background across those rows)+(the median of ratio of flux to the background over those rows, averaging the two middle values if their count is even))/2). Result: 1.41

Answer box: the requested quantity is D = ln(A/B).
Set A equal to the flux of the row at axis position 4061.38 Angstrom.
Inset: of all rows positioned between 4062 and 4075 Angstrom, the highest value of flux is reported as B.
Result -0.14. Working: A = 8.58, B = 9.87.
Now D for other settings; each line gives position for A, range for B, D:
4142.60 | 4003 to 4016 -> -0.17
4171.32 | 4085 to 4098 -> -0.29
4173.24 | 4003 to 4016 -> -0.10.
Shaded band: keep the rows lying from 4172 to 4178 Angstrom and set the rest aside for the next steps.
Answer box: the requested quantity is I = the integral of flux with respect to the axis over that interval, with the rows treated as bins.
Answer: 50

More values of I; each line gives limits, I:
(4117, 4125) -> 77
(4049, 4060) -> 102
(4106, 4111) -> 48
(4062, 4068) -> 58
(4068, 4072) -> 32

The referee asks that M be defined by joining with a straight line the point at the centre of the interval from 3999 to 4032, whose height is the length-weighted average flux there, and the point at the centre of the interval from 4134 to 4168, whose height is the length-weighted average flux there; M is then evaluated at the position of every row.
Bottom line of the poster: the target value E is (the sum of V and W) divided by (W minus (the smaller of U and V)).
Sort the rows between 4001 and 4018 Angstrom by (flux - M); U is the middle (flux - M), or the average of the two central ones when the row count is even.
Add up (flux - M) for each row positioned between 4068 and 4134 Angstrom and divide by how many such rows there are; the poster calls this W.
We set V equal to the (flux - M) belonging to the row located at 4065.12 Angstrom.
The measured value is 2.7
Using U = 0.44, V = 0.2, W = 0.44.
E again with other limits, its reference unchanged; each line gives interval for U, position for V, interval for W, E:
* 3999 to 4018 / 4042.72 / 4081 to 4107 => 0.1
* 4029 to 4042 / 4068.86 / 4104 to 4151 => -0.4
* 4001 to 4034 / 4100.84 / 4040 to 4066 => -1.0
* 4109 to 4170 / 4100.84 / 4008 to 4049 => -1.1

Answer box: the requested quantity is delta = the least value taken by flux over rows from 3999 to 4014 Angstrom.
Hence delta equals 7.83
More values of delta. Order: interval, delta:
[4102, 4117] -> 8.23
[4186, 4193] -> 9.29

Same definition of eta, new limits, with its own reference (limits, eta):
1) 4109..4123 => 1.51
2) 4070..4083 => 1.43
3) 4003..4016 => 1.41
